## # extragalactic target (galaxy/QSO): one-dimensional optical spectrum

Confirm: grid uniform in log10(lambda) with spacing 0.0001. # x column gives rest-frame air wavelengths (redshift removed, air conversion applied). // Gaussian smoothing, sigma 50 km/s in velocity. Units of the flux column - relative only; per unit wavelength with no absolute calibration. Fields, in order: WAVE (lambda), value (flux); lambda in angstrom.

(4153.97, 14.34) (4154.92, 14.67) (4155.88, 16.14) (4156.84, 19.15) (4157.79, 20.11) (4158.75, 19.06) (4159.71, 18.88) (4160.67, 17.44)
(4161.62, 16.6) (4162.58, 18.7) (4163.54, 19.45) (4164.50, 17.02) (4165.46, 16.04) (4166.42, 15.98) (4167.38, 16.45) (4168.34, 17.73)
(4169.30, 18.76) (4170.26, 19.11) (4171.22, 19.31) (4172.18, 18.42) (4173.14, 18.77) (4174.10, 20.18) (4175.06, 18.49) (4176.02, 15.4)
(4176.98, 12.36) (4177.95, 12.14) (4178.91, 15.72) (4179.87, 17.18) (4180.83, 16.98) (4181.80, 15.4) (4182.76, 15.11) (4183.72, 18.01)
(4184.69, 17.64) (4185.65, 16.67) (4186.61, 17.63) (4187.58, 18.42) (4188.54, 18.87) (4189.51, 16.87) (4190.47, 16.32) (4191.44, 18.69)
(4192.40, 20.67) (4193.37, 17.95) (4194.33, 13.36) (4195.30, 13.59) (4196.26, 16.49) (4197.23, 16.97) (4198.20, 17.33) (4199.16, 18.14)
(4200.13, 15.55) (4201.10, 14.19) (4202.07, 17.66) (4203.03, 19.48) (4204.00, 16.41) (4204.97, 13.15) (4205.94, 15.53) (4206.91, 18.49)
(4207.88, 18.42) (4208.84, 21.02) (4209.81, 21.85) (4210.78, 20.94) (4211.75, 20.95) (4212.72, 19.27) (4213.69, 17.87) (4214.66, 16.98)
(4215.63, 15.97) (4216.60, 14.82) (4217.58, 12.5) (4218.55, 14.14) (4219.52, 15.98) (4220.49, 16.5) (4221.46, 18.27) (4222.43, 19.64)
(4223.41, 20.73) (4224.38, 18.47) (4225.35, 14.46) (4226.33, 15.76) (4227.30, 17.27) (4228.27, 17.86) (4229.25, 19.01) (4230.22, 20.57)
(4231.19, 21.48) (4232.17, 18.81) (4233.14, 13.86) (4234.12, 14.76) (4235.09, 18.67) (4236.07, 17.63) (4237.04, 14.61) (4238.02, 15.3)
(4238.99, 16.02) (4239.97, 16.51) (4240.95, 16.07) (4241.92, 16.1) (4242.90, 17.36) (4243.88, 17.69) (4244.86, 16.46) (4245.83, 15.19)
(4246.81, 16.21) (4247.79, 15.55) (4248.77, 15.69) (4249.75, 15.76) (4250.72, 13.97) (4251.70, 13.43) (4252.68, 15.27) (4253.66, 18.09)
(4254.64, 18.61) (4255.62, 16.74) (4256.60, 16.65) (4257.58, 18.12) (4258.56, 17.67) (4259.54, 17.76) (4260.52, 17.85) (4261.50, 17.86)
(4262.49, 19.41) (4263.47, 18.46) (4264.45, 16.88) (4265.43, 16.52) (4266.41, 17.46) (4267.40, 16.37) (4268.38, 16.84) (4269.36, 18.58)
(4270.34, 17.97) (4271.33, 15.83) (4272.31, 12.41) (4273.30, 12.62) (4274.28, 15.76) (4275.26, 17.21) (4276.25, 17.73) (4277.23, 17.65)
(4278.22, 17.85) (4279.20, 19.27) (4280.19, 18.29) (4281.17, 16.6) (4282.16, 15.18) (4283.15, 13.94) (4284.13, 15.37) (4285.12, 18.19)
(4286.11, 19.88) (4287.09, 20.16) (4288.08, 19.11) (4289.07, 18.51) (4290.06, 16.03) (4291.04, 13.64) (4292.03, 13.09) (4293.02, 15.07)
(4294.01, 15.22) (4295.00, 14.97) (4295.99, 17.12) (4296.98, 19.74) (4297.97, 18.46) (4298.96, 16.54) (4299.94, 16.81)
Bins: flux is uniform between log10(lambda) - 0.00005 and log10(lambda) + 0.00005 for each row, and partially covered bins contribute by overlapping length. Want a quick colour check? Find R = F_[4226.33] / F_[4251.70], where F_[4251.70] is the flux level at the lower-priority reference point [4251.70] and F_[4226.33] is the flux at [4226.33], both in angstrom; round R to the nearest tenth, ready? 1.2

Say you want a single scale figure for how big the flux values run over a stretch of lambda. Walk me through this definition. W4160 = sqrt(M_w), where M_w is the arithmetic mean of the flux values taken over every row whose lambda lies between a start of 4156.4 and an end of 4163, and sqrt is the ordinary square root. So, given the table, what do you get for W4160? 4.31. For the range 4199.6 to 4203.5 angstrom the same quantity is 4.09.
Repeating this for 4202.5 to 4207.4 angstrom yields 4.08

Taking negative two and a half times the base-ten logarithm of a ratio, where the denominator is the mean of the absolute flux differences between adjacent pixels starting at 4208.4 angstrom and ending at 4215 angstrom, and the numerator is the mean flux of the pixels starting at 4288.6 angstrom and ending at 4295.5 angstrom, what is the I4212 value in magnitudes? -3.01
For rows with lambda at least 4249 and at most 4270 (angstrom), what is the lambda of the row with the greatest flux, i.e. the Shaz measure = 4262.49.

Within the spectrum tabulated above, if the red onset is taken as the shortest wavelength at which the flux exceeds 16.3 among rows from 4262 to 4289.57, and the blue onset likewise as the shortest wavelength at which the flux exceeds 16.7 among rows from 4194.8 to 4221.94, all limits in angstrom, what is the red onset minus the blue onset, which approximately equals 65.3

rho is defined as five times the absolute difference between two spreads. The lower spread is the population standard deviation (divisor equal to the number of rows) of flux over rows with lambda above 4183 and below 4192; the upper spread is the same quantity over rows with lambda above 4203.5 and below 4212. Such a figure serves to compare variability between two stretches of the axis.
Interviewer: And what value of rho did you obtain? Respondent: 10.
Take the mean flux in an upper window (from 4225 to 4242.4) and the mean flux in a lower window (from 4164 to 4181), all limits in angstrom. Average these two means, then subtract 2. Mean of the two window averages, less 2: 15.0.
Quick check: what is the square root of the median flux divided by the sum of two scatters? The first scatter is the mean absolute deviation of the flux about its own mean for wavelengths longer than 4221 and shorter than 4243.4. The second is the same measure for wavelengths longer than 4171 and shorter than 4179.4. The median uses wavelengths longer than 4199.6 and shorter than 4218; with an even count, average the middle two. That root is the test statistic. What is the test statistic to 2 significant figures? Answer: 2.0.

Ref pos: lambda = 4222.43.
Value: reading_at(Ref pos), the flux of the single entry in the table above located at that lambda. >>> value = 19.64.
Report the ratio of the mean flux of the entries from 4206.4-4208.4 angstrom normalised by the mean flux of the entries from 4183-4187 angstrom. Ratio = 1.1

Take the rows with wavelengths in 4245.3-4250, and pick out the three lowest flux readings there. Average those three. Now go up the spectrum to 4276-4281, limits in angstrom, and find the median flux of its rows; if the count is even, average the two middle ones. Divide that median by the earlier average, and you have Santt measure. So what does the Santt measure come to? 1.15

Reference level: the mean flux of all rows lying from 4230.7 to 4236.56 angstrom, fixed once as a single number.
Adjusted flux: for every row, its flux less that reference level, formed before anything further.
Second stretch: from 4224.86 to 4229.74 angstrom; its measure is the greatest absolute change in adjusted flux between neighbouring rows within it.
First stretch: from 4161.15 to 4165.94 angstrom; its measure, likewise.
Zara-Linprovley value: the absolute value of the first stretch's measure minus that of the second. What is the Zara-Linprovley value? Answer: 0.9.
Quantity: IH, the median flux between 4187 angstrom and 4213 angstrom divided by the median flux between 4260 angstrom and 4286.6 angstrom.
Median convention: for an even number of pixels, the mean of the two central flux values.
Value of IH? 1.03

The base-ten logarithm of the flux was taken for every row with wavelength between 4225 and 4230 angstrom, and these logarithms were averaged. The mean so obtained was 1.23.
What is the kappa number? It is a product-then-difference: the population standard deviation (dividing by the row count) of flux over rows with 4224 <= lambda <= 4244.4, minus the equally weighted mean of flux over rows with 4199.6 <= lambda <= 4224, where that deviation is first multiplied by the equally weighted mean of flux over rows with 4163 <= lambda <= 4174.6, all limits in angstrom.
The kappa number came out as 18.1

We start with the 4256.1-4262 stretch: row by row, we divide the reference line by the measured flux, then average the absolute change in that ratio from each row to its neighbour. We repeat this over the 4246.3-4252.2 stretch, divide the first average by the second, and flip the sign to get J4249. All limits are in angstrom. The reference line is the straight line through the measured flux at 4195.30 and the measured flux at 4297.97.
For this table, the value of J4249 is -0.5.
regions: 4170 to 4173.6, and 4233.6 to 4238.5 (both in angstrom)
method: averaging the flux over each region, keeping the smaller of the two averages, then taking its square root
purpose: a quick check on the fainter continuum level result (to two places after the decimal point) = 4.02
